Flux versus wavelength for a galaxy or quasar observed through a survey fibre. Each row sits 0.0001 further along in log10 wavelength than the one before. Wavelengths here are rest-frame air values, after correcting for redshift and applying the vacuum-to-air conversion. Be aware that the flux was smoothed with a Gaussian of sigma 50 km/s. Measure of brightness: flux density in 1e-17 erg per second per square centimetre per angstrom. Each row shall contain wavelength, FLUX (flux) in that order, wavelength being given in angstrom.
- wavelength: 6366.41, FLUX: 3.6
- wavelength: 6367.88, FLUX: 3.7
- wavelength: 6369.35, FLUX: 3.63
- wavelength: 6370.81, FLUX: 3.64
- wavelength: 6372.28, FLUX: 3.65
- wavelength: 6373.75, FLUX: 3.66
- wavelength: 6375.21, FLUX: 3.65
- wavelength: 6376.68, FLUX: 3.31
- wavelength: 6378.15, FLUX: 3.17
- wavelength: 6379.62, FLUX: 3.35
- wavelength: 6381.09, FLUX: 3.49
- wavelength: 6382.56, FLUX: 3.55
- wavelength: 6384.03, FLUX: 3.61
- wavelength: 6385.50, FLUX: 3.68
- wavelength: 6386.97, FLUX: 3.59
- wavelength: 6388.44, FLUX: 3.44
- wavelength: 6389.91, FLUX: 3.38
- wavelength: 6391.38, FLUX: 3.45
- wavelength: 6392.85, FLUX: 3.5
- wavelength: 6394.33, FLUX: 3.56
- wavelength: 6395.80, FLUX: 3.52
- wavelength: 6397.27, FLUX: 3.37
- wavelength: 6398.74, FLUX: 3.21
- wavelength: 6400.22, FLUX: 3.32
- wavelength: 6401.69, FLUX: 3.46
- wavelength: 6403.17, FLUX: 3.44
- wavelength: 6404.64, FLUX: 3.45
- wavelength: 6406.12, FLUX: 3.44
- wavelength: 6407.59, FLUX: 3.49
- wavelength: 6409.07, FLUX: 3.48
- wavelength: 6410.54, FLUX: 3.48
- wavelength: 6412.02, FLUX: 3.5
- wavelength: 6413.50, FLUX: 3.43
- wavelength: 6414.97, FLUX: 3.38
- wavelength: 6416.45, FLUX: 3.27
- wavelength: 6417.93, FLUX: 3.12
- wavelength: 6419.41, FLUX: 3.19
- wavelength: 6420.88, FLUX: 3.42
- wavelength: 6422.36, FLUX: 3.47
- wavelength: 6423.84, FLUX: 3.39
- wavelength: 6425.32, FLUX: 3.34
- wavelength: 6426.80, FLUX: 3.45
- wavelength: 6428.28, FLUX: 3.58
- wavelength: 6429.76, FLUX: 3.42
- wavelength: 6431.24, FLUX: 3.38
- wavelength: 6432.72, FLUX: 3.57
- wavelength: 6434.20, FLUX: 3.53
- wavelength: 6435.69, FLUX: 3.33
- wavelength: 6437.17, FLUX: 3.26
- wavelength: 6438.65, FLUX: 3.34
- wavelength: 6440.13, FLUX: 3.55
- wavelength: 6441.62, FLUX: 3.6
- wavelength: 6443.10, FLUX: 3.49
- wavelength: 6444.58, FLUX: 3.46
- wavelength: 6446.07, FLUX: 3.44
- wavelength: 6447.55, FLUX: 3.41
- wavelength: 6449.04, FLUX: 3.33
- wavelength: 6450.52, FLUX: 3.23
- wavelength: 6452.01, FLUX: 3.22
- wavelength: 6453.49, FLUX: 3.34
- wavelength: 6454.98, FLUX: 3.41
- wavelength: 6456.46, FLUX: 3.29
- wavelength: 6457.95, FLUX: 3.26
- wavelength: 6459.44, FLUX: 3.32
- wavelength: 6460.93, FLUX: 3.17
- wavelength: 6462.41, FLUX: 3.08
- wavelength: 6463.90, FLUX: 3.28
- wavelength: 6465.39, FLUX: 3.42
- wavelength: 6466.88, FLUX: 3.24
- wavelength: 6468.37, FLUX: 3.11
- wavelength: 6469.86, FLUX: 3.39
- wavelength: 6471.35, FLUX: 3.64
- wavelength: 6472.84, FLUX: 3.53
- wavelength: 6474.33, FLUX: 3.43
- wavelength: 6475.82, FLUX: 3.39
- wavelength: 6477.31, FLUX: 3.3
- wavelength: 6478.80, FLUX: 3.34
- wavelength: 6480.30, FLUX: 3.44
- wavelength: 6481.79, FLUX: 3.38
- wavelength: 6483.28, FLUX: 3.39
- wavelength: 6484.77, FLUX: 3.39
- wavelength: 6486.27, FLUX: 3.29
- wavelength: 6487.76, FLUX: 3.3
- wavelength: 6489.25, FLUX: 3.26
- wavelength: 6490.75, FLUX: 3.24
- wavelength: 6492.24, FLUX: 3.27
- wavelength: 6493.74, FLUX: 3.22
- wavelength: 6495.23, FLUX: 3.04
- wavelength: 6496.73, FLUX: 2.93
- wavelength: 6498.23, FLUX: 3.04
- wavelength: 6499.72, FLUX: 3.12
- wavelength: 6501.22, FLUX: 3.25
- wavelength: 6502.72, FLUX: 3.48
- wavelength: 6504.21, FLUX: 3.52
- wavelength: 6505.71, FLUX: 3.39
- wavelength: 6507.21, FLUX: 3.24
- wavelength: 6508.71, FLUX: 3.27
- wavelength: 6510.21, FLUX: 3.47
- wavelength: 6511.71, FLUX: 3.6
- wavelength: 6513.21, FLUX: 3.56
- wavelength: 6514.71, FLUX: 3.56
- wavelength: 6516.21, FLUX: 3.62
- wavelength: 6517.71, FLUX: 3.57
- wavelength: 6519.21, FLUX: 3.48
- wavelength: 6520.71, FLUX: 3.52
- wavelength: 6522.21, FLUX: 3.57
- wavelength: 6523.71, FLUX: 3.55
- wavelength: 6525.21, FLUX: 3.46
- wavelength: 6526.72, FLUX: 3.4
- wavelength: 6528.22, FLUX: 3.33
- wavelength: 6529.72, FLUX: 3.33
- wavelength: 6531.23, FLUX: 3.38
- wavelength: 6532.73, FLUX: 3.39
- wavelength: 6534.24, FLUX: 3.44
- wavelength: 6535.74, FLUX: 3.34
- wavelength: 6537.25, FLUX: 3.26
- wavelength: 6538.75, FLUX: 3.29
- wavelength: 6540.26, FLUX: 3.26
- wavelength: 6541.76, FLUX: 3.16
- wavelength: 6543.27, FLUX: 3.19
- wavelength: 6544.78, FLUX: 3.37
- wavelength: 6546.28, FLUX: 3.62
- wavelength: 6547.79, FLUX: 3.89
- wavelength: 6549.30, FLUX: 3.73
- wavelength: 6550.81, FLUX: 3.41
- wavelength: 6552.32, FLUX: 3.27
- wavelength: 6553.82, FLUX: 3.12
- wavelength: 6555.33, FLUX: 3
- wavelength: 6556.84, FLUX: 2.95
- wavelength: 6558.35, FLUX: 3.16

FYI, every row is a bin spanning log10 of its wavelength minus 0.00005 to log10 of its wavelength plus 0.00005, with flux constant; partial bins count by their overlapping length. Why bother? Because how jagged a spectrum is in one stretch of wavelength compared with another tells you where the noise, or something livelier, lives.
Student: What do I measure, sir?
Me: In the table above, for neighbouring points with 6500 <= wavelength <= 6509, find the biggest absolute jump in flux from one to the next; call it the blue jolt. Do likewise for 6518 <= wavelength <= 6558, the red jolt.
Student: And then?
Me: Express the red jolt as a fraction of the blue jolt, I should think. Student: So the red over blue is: 1.4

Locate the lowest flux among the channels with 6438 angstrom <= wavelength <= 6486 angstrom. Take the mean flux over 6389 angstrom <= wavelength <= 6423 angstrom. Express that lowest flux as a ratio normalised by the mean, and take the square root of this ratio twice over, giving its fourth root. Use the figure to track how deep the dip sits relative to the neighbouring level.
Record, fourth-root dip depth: 0.975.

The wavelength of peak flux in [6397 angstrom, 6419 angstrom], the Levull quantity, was 6412.02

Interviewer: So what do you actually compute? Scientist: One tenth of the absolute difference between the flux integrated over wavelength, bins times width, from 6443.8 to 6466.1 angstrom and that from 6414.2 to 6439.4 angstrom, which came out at 1.1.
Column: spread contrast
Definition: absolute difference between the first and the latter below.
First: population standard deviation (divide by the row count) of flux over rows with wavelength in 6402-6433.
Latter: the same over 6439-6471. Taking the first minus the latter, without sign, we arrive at 0.03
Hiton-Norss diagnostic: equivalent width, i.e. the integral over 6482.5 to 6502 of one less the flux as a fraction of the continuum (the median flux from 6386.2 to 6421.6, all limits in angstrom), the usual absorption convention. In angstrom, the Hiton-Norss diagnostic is 1.3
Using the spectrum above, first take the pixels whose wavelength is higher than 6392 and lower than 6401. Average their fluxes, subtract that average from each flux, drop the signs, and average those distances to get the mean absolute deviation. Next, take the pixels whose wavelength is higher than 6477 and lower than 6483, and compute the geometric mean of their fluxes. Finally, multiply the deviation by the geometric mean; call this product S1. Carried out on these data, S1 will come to 0.38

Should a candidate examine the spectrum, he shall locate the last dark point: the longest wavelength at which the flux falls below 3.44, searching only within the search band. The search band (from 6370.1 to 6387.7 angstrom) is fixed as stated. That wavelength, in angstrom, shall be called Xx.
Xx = 6379.62 angstrom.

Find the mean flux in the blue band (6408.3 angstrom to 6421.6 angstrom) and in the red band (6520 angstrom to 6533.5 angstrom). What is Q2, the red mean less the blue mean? 0.07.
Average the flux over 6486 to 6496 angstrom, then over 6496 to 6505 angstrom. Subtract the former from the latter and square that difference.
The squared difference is 0.000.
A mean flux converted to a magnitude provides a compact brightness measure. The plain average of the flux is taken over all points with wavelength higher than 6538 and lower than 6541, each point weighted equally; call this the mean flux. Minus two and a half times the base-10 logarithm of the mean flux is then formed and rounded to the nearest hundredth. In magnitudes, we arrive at -1.29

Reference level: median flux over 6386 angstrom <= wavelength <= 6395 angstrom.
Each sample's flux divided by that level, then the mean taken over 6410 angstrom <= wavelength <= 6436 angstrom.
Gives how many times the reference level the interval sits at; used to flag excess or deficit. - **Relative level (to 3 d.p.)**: 0.979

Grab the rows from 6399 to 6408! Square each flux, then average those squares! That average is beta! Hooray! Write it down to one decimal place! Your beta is 11.8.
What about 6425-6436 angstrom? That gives 11.9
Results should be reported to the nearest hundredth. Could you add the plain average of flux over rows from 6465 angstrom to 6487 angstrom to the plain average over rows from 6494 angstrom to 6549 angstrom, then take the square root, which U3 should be 2.60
